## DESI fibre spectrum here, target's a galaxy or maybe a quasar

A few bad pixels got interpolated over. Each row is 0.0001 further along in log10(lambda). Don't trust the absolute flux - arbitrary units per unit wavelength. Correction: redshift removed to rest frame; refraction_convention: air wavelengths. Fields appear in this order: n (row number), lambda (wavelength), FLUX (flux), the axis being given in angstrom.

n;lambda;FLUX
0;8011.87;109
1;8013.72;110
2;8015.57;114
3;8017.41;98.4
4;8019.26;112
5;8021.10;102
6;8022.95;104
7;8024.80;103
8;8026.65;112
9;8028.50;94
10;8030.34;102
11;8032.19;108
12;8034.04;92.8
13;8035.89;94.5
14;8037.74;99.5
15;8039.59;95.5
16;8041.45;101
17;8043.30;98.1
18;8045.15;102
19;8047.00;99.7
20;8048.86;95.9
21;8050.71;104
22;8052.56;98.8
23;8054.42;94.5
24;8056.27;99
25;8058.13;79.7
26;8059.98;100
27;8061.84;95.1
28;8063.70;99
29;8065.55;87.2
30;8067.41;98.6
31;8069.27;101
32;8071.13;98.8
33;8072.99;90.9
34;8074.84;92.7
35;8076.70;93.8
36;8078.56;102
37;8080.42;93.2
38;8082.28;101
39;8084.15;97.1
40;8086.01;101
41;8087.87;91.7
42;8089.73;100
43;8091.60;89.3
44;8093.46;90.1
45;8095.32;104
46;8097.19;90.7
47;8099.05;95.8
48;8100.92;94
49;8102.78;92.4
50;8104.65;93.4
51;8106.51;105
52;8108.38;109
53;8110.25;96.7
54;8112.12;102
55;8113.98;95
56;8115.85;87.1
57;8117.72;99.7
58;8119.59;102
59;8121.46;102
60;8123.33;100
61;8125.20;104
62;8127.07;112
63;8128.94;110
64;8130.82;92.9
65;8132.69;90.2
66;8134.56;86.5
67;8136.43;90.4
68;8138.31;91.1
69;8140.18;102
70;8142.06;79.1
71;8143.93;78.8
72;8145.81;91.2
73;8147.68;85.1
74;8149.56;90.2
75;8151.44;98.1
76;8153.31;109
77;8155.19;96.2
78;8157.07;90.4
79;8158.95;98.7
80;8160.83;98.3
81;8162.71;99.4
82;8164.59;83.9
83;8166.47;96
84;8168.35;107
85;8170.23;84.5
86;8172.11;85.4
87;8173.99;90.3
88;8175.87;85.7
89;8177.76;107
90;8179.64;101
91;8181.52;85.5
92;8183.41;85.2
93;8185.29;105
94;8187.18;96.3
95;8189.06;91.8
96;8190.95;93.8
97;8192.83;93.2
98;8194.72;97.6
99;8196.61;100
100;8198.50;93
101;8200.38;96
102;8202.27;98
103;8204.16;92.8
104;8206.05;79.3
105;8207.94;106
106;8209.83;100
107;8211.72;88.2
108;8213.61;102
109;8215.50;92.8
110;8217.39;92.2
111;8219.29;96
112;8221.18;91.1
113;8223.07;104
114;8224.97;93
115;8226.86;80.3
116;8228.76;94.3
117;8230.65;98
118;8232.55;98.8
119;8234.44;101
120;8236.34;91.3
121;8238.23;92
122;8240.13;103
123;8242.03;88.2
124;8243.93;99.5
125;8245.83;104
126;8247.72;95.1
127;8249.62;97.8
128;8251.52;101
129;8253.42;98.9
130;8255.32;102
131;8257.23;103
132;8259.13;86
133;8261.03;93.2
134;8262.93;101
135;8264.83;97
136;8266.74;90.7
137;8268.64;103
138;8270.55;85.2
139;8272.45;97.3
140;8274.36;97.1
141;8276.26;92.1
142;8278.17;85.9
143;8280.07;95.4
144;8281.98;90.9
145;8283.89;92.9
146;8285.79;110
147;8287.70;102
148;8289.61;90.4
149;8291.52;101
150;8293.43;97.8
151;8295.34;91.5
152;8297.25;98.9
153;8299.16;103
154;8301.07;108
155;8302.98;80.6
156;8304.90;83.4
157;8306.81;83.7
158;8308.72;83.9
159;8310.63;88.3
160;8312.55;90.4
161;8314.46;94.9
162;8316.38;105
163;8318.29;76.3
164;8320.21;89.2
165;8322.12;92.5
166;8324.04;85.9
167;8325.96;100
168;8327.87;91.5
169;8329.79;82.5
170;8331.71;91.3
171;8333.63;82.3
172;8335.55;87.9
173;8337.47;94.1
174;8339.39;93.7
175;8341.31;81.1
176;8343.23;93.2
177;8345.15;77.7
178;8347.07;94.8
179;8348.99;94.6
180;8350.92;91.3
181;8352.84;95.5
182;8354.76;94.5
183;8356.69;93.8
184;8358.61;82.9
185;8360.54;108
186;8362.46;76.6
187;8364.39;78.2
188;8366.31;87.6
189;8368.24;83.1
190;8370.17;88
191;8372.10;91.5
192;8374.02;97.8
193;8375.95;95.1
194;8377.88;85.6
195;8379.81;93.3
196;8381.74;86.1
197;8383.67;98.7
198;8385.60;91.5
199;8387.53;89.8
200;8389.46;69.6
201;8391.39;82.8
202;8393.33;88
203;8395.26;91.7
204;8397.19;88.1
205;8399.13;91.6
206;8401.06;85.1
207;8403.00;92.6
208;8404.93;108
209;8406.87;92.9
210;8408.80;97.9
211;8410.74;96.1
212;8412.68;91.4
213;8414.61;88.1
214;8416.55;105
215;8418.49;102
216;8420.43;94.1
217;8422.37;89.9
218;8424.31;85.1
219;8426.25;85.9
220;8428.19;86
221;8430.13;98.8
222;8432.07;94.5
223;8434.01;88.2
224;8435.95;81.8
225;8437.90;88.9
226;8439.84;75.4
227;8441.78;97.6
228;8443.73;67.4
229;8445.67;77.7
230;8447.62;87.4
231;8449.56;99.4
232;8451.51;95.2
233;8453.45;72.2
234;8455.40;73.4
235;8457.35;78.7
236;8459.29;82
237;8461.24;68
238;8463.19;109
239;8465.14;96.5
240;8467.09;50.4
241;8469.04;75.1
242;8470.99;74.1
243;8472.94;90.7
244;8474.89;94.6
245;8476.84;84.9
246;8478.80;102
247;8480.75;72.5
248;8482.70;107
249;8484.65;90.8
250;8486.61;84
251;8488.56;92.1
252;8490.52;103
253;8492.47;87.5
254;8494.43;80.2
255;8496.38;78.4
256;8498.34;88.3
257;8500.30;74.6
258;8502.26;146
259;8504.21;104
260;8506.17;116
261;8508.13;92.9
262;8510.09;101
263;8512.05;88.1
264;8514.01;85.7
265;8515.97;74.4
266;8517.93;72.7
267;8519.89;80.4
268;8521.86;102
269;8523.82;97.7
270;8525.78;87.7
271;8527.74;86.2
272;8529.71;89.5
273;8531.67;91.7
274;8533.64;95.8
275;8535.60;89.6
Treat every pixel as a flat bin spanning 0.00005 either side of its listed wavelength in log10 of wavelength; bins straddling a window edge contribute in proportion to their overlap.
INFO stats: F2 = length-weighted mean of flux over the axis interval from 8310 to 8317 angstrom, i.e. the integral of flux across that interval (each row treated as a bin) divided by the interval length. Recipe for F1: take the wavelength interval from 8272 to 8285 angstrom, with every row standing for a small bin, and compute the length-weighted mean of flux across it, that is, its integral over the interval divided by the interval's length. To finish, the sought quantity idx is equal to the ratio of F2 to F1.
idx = 1.01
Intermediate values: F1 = 93.2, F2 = 94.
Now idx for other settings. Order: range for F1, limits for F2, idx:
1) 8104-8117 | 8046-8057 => 1.00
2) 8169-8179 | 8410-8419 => 1.05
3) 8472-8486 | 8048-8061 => 1.05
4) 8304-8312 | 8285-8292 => 1.18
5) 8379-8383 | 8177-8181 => 1.13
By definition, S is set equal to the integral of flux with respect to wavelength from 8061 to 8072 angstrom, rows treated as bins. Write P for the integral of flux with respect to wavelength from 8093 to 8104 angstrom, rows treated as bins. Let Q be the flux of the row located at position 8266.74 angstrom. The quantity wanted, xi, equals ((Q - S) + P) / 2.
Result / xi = 35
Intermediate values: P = 1041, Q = 90.7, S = 1062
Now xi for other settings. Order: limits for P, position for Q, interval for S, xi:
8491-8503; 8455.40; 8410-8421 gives 59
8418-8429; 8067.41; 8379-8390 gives 56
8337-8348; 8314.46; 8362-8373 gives 72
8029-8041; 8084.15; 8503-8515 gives 47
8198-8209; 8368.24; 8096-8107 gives 38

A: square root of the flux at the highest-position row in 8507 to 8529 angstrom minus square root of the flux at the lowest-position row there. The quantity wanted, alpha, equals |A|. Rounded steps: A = -0.4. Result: 0.35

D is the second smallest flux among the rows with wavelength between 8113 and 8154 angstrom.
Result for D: 79.1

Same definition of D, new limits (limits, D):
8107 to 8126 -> 95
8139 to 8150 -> 79.1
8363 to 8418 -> 78.2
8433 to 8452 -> 75.4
